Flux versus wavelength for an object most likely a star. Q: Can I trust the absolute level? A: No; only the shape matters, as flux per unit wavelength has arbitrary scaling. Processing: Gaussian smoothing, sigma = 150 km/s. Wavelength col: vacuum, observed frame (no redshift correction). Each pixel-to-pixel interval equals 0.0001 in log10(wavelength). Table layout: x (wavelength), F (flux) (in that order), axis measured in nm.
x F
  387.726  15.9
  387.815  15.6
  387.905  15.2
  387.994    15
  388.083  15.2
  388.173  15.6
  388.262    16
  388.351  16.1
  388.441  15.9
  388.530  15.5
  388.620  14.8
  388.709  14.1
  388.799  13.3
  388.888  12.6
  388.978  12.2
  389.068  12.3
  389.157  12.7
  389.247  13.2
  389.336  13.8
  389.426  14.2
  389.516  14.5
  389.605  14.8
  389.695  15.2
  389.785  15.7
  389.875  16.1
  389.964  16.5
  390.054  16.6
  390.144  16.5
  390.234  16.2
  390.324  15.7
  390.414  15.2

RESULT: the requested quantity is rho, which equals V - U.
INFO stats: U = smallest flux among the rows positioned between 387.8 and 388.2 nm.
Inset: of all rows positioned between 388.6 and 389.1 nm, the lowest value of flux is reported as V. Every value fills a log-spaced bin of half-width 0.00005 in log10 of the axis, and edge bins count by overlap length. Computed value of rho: -2.8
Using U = 15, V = 12.2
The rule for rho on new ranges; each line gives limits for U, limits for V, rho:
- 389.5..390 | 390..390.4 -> 1.2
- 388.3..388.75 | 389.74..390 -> 1.6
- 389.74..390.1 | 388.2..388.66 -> -0.9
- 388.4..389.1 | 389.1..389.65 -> 0.5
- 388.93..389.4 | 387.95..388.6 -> 2.8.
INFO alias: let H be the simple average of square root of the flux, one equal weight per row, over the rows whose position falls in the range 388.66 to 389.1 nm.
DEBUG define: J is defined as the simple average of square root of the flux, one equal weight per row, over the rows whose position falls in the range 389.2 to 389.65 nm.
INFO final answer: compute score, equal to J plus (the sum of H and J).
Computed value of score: 11.1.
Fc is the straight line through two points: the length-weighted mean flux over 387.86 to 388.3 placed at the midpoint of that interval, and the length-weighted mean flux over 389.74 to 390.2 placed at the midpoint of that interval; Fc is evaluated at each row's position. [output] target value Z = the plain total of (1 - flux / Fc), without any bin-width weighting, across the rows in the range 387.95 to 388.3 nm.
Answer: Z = -0.01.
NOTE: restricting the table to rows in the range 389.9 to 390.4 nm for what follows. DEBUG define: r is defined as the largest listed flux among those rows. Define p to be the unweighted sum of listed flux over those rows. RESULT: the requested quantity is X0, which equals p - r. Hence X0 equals 65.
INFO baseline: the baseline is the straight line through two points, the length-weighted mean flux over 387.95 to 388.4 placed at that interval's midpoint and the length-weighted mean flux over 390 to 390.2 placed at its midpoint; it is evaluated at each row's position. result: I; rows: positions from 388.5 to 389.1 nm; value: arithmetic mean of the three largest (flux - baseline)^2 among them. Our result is 13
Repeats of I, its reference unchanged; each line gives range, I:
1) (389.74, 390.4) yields 0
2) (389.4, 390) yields 3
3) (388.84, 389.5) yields 13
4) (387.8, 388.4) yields 0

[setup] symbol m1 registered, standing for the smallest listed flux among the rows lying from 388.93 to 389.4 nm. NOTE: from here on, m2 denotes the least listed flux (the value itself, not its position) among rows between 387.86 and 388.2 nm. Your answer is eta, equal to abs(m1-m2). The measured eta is 2.8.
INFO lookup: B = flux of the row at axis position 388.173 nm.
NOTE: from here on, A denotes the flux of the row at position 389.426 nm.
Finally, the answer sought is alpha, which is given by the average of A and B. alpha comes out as 14.9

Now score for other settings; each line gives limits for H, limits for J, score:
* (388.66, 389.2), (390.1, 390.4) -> 11.6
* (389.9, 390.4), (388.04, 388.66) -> 11.9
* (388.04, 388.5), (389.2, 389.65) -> 11.5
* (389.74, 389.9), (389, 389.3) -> 11.1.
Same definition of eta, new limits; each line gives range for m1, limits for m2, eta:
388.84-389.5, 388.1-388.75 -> 1.9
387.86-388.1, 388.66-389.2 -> 2.8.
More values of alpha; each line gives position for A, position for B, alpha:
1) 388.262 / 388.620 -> 15.4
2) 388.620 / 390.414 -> 15.0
